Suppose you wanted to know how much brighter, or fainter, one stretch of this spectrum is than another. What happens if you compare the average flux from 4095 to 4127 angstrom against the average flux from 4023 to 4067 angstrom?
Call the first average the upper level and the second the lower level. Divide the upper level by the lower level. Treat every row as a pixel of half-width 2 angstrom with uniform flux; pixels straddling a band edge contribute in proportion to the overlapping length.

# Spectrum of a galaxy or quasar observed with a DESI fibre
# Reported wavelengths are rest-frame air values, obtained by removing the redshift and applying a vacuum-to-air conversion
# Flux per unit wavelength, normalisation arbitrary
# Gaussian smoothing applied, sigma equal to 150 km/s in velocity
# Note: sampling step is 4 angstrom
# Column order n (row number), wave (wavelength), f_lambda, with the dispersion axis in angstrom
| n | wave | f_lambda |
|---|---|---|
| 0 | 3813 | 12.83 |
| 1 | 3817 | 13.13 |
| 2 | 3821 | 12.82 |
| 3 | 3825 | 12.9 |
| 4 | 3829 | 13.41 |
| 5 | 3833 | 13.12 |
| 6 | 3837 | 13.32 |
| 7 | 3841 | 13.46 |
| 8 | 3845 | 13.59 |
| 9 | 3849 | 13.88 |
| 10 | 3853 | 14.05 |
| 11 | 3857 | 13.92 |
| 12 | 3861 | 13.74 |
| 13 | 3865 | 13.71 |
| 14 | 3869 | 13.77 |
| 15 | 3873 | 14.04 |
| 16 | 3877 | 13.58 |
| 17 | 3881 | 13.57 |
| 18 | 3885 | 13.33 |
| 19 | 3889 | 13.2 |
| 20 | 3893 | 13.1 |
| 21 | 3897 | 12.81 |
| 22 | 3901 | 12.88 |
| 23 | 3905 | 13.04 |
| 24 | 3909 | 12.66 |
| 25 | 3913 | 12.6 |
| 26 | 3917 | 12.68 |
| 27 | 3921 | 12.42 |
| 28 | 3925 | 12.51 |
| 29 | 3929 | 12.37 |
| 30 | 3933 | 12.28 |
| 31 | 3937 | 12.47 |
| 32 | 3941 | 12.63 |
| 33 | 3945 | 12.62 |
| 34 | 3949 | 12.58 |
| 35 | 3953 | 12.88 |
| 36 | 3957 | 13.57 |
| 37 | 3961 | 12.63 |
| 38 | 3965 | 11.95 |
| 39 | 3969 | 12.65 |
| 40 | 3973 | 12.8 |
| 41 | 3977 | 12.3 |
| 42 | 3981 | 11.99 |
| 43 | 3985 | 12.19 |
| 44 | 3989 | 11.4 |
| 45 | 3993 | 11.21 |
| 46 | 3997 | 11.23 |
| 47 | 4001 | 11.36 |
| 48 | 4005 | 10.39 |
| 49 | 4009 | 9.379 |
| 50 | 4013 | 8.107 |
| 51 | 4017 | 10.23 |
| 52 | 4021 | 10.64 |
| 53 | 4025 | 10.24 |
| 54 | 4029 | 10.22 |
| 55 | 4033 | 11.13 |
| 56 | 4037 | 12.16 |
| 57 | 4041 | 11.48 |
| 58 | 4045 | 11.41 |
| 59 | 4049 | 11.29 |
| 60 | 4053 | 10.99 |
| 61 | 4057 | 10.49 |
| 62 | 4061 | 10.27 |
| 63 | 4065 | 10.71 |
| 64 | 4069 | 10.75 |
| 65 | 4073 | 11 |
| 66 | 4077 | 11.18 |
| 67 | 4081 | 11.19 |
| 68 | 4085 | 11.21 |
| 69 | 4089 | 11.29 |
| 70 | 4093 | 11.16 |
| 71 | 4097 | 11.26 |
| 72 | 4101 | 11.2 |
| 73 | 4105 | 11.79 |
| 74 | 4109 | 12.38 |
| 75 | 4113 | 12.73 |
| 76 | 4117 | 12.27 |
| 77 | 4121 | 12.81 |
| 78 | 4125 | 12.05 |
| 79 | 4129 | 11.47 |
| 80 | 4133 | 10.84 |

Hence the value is 1.10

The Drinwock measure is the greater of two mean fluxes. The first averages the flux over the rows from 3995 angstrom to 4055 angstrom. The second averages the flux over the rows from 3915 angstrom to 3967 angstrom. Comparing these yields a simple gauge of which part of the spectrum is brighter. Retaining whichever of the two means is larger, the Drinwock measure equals 12.6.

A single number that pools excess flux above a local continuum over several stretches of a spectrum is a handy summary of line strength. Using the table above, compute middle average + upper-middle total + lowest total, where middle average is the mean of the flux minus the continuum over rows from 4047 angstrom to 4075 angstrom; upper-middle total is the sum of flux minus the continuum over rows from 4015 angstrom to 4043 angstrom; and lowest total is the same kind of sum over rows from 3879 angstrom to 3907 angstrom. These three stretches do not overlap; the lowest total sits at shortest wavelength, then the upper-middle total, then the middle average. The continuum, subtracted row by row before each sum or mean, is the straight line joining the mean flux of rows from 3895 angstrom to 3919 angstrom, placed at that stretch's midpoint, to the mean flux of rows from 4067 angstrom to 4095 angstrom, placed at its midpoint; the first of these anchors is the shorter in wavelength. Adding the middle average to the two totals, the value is -4.1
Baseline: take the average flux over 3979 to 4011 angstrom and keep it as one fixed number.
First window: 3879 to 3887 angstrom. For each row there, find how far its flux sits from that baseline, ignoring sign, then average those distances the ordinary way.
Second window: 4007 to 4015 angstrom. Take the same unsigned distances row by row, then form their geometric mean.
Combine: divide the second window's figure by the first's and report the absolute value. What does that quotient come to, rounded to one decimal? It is 1.0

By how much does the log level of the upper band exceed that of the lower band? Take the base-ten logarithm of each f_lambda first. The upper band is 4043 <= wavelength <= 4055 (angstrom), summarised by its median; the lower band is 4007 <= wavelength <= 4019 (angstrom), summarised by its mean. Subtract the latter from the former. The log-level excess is 0.089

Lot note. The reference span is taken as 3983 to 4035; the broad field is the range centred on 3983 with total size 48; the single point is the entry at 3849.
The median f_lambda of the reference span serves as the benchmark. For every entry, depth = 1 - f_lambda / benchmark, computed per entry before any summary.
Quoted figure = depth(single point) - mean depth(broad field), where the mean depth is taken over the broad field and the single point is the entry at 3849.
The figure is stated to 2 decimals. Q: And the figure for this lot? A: -0.19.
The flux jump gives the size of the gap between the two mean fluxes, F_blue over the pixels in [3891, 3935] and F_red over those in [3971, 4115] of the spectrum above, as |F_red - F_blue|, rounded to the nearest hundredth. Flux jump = 1.54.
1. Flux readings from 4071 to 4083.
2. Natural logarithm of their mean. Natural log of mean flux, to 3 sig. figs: 2.41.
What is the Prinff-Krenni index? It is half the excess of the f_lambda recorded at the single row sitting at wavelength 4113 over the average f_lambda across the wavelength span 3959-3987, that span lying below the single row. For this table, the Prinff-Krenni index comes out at 0.19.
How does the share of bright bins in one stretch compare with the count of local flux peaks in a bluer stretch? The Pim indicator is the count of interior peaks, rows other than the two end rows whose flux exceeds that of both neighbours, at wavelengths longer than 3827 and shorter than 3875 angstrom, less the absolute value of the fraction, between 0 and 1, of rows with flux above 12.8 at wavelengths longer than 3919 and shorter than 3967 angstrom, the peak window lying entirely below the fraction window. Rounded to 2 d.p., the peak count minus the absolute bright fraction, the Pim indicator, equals 0.83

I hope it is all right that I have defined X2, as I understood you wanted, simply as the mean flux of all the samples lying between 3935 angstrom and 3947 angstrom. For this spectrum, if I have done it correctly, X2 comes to 12.6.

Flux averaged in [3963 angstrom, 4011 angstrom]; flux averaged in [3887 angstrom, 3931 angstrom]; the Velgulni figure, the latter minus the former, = 1.2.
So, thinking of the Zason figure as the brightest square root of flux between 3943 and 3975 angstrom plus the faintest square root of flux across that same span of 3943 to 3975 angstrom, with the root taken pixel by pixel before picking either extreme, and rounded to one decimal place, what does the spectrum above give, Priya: 7.1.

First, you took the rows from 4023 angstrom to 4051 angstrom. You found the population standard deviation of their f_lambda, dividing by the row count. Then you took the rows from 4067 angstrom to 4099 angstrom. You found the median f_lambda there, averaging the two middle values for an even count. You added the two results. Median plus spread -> 11.8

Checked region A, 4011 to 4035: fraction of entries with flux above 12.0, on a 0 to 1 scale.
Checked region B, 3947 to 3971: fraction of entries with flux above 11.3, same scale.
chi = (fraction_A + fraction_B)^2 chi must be 1.0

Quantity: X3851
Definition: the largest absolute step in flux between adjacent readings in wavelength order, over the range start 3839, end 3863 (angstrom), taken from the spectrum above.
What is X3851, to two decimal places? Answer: 0.29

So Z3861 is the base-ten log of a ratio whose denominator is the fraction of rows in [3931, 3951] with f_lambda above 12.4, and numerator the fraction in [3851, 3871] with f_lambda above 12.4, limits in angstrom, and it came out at 0.10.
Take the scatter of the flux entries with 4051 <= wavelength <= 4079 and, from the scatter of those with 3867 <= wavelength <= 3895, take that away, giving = 0.01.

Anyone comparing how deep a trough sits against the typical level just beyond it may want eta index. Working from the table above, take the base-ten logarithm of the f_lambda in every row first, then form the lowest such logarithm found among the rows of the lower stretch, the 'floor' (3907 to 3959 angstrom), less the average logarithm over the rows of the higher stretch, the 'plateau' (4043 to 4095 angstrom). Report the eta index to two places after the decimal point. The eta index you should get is 0.05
